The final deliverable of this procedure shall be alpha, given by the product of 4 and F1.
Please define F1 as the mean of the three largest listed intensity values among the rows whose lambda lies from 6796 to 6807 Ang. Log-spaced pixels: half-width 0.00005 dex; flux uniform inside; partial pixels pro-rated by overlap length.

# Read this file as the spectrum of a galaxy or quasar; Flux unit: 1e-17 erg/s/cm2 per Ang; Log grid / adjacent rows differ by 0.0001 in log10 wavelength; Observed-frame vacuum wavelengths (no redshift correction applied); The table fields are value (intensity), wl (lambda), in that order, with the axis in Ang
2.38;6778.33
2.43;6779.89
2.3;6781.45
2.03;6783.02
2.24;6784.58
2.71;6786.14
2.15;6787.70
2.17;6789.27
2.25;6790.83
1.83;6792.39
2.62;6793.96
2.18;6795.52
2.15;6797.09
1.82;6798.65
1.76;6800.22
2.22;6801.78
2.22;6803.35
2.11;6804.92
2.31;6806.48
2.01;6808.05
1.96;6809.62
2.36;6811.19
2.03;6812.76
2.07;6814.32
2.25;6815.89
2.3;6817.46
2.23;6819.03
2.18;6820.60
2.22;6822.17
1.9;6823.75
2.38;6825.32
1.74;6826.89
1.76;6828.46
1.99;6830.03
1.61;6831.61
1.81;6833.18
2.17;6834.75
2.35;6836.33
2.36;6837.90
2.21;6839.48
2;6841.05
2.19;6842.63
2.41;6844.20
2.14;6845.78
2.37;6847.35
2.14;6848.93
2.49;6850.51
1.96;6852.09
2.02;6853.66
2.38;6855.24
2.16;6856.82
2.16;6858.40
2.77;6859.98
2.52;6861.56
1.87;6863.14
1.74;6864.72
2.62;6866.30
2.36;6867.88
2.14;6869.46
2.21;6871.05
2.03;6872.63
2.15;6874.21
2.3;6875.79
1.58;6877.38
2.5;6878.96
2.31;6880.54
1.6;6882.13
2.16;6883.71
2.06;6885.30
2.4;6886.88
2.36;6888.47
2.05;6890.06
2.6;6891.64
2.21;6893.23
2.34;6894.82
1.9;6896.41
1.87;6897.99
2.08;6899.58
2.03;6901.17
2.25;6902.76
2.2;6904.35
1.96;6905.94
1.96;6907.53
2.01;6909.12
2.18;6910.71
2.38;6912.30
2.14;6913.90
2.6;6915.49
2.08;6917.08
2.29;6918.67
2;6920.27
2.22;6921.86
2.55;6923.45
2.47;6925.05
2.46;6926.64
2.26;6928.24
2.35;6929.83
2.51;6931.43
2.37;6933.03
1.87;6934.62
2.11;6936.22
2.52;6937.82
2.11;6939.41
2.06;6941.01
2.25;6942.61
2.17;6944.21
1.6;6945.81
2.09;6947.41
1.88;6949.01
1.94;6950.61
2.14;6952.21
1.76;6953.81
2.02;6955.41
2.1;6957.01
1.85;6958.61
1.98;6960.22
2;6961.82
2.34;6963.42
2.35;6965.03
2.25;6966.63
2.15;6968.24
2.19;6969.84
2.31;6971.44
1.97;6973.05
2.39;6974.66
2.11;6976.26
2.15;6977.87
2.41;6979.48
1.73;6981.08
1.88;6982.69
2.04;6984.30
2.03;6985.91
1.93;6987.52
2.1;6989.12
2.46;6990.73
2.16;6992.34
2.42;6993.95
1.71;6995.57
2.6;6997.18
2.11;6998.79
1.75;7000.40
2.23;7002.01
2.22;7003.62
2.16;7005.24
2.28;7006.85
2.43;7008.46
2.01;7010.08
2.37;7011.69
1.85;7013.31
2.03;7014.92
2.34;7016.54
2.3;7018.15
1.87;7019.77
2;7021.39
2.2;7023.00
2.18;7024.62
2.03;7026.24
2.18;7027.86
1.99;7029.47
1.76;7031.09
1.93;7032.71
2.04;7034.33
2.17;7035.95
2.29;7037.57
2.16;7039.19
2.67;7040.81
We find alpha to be 9.0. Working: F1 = 2.25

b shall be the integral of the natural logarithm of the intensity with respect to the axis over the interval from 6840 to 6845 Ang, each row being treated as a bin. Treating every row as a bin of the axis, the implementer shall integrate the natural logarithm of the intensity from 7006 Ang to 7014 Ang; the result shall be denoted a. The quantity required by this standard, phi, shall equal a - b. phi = 2.3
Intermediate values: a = 6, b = 3.9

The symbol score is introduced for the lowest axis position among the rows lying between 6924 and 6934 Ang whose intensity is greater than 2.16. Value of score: 6925.05 Ang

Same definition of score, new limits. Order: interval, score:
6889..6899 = 6891.64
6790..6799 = 6790.83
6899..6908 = 6902.76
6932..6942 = 6933.03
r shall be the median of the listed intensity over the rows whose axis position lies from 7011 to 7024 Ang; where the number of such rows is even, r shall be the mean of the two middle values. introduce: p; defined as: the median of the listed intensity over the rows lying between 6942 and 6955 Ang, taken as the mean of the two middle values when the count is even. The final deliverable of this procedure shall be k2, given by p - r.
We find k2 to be -0.10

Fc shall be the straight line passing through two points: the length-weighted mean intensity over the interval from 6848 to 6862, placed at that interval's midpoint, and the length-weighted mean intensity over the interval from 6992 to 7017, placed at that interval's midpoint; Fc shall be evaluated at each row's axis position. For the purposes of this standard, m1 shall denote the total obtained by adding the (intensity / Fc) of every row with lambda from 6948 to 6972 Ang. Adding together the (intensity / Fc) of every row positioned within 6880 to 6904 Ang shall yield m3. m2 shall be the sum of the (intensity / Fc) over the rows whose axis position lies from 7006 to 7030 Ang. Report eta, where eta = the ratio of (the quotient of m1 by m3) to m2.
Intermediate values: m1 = 14.2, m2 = 14.9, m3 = 14.3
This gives 0.067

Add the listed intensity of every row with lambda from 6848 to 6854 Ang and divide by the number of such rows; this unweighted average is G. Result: 2.15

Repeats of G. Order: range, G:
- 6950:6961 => 1.97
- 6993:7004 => 2.15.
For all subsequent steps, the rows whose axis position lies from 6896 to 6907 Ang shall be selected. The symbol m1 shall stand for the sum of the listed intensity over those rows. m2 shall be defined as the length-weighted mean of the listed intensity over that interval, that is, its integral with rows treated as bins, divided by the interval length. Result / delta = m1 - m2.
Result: 12.2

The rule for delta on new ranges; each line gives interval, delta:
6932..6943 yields 13.1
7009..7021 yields 12.7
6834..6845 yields 13.4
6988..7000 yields 13.4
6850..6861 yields 13.7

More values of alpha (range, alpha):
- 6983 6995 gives 9.4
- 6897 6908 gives 8.7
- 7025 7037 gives 8.5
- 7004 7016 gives 9.4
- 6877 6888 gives 9.6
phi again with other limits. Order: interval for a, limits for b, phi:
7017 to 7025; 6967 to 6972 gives 2.0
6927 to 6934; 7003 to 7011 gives -0.4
